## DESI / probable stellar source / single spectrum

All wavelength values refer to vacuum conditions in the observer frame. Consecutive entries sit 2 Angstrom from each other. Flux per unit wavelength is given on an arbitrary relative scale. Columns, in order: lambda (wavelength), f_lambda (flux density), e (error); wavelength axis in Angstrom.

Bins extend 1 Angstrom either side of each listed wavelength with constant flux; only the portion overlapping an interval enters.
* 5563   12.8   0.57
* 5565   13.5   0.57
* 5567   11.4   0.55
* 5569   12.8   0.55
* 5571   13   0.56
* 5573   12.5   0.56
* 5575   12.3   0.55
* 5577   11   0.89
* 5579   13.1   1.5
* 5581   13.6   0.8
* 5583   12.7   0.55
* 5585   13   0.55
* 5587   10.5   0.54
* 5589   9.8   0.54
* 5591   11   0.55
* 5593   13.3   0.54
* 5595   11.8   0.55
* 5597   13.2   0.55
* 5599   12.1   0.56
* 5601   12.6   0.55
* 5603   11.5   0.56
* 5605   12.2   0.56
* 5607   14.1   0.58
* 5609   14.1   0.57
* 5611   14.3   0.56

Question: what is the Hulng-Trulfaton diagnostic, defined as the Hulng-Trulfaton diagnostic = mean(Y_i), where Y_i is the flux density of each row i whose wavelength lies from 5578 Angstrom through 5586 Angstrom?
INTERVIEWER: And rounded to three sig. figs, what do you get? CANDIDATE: 13.1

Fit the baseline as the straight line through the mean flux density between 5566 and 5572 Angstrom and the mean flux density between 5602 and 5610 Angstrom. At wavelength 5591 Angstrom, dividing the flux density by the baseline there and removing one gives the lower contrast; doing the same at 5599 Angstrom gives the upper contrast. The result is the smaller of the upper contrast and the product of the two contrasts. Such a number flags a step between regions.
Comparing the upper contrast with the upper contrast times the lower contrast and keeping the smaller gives -0.06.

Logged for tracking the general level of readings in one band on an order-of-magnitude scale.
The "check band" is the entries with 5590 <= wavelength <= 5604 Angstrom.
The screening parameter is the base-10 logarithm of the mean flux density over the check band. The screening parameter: 1.09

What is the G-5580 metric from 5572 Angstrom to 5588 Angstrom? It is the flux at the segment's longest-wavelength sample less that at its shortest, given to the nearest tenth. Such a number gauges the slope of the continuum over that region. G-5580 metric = -2.0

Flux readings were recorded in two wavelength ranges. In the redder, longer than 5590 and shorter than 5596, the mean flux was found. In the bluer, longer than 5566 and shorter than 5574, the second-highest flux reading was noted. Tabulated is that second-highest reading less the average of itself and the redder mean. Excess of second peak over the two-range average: 0.38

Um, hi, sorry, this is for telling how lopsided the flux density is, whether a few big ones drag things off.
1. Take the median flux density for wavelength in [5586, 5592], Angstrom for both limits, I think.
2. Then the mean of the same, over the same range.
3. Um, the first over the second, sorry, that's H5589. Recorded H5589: 1.01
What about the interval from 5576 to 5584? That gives 1.02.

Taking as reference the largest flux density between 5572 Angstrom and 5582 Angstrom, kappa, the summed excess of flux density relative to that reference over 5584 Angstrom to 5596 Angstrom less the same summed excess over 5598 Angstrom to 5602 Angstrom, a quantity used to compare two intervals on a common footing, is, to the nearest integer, -10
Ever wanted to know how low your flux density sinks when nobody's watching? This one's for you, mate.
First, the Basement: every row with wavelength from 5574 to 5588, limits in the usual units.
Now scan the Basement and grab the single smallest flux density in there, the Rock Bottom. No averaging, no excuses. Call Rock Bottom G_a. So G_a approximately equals 10.5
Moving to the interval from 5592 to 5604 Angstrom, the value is 11.5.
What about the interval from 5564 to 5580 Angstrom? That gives 11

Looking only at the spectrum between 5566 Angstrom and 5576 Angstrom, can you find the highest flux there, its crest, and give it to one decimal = 13.0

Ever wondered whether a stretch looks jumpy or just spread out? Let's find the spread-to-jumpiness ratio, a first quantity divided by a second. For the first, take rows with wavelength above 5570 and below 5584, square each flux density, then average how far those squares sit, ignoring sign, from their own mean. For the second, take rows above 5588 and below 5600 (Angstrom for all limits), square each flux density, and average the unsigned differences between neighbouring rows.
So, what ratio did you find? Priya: 0.39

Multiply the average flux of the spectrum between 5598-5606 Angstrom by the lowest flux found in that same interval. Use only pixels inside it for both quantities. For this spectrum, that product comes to 139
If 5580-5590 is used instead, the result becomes 117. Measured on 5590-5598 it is 136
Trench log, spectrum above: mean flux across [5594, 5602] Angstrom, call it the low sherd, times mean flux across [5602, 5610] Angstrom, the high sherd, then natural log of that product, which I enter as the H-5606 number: 5.08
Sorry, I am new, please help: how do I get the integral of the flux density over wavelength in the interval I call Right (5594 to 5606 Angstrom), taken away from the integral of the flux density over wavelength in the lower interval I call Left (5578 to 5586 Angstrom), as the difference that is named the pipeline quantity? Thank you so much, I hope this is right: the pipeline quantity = -42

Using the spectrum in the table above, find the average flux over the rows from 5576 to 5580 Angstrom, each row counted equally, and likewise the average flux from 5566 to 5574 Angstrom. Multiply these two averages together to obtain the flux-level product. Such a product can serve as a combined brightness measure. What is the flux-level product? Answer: 150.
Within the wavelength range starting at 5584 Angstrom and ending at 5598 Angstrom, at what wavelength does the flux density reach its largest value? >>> 5593 Angstrom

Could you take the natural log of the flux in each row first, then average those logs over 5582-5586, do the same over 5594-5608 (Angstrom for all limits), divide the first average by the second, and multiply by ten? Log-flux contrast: 10.12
